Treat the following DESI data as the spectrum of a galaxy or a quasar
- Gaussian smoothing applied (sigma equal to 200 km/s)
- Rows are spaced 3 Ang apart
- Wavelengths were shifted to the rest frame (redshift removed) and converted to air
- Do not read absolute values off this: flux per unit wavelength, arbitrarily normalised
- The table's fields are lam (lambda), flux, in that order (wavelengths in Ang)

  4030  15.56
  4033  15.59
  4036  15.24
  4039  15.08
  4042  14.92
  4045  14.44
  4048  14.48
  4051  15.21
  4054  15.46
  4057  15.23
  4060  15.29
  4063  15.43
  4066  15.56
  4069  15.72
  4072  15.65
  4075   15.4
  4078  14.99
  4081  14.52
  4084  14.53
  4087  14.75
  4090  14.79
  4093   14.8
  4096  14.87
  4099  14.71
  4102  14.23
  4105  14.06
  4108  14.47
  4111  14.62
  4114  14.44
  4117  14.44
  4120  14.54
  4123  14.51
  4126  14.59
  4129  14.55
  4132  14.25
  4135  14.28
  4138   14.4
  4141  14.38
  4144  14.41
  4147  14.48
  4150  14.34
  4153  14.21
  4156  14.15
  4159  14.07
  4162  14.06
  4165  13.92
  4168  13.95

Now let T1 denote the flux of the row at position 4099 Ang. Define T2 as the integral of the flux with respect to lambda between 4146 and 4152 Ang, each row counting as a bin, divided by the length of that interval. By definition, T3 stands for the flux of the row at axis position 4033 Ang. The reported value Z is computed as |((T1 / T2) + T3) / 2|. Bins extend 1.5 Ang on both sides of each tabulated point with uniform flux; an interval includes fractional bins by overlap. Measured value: 8.3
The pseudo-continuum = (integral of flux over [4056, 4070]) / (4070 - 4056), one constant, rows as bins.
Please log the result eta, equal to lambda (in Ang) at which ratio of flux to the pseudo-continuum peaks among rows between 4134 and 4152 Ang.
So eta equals 4147 Ang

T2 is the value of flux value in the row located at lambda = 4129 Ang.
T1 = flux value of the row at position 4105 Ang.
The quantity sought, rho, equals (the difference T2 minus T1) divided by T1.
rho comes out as 0.03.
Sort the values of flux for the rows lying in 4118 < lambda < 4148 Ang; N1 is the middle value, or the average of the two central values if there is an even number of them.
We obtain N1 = 14.4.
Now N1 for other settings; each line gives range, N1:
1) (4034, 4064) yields 15.2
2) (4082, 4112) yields 14.7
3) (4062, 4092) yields 15.2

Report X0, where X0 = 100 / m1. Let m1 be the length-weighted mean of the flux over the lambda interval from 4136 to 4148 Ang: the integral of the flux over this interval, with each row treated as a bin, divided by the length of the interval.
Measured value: 6.9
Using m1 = 14.4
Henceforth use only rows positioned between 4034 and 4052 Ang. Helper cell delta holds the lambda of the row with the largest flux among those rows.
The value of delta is 4036 Ang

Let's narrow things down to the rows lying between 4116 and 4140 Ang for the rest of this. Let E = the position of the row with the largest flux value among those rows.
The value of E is 4126 Ang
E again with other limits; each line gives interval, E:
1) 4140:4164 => 4147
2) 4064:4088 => 4069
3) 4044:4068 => 4066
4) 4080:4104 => 4096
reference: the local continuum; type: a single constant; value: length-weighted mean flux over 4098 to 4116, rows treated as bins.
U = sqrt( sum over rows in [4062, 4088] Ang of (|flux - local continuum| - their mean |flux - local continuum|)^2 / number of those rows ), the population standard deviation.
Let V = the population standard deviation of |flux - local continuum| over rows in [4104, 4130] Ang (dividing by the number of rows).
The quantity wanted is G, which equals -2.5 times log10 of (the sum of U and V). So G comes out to 0.65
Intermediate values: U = 0.45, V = 0.10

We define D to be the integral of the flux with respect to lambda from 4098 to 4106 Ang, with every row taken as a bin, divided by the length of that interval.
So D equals 14.3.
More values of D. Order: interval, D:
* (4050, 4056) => 15.3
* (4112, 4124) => 14.5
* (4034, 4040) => 15.2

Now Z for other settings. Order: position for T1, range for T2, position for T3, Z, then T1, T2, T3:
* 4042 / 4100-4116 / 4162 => 7.5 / 14.92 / 14.4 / 14.06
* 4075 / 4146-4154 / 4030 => 8.3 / 15.4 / 14.3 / 15.56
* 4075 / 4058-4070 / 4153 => 7.6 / 15.4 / 15.5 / 14.21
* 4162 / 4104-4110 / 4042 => 8.0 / 14.06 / 14.3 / 14.92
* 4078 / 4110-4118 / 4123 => 7.8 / 14.99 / 14.5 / 14.51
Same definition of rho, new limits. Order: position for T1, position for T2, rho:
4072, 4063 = -0.01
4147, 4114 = 0.00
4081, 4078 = 0.03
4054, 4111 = -0.05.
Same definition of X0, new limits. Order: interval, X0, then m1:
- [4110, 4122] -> 6.9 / 14.5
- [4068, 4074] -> 6.4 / 15.7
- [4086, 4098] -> 6.8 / 14.8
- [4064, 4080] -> 6.5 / 15.4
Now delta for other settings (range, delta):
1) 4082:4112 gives 4096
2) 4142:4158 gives 4147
